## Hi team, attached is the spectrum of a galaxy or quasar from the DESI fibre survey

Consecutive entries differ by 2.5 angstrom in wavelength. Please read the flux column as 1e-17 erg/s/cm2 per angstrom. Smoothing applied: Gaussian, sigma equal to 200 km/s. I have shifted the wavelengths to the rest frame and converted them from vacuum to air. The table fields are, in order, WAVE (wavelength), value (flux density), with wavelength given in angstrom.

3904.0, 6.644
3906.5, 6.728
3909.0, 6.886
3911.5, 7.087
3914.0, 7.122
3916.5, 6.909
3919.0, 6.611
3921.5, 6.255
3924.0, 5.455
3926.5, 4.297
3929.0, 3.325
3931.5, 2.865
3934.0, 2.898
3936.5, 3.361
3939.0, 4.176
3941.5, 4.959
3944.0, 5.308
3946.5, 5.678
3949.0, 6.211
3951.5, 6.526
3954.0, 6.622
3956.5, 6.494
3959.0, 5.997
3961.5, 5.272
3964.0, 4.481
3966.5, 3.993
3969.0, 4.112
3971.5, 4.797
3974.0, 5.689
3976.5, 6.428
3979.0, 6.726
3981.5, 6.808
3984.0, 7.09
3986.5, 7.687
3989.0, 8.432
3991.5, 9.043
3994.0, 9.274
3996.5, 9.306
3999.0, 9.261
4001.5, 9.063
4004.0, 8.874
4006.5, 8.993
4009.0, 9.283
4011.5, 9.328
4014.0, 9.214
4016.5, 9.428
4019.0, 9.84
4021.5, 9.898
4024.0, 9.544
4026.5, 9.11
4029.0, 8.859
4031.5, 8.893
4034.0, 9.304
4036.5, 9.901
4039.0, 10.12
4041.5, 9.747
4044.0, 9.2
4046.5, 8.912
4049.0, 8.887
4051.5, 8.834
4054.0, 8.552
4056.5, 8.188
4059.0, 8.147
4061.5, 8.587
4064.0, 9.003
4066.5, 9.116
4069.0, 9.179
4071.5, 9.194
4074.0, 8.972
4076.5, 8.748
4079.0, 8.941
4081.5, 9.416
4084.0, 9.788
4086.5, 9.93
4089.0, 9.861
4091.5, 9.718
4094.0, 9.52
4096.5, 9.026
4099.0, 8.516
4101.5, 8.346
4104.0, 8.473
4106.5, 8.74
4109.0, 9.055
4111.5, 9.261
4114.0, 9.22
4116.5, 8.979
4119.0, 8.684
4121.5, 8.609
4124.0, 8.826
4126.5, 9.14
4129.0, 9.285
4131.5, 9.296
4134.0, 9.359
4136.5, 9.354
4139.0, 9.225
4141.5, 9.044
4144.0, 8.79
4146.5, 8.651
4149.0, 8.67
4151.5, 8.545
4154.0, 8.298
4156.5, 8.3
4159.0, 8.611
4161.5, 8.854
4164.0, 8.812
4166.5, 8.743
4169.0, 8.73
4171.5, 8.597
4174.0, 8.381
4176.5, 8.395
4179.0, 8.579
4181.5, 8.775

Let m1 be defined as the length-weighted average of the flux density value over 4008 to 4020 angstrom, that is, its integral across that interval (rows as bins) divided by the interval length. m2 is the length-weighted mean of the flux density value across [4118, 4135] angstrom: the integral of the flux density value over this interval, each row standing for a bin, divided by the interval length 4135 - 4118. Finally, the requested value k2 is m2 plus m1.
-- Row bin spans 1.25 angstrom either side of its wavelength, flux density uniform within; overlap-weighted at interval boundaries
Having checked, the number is 18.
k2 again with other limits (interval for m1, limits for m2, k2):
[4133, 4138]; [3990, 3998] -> 19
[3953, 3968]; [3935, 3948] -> 10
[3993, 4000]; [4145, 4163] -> 18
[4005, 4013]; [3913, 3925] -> 16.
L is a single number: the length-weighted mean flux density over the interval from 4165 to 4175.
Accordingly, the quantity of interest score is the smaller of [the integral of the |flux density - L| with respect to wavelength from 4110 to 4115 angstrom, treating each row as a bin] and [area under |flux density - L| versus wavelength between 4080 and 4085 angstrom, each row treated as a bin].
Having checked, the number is 3.0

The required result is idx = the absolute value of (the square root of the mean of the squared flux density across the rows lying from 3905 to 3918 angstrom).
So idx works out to 6.9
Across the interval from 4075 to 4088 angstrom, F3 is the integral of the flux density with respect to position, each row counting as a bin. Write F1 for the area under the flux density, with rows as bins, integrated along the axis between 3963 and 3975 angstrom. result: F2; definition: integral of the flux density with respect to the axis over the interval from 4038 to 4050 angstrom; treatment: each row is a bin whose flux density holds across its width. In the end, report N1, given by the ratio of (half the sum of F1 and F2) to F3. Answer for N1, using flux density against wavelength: 0.7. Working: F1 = 55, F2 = 112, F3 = 122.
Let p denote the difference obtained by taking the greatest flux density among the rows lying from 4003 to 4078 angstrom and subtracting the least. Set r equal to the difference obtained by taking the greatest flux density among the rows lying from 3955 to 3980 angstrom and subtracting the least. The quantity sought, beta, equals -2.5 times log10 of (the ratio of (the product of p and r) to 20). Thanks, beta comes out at 1.4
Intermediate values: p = 2.0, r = 2.7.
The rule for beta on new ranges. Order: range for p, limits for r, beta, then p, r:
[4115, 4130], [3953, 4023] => 1.7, 0.7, 5.9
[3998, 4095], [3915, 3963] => 1.0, 2.0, 4.0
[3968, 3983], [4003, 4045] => 1.9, 2.7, 1.3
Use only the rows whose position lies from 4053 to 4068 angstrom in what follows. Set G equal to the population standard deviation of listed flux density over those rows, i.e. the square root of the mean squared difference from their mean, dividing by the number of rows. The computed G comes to 0.4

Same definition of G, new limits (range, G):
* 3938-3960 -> 0.8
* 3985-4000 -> 0.6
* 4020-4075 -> 0.5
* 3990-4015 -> 0.1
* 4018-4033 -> 0.4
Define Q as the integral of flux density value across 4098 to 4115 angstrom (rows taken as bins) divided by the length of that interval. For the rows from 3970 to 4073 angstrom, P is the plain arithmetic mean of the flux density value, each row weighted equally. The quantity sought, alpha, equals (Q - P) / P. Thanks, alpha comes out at 0.01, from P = 8.7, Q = 8.80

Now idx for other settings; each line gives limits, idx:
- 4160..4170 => 8.8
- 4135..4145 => 9.1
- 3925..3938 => 3.4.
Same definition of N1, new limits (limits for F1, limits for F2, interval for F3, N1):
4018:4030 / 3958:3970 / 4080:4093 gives 0.7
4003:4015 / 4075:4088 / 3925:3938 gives 2.6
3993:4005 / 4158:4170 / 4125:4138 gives 0.9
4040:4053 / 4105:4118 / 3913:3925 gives 1.5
